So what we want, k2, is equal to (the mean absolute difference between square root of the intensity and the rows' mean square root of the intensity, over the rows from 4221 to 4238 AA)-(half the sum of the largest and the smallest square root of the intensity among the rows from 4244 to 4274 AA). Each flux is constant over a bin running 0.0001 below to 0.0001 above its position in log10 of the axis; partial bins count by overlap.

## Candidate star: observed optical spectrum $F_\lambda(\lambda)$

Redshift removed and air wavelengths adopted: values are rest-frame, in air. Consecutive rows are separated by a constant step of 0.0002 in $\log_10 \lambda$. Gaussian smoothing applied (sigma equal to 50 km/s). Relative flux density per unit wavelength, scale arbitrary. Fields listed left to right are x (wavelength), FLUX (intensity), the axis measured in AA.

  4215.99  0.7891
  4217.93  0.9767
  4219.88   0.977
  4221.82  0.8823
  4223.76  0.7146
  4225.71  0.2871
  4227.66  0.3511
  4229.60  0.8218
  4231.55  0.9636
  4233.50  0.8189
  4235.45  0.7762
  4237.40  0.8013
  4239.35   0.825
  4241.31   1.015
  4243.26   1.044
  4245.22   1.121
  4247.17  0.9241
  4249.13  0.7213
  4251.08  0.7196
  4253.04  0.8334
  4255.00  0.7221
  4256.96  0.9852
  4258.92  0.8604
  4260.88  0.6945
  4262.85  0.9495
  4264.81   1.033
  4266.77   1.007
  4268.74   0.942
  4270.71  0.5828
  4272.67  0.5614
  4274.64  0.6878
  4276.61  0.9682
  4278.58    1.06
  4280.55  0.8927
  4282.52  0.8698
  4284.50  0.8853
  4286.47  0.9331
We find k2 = -0.79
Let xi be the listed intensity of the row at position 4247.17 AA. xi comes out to 0.9241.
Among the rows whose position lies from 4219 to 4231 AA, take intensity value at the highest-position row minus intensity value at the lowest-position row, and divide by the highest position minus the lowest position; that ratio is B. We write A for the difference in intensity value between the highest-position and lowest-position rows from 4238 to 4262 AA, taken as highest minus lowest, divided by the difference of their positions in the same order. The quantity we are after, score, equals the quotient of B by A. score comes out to 3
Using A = -0.0061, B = -0.016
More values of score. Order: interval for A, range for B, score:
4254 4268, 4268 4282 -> 0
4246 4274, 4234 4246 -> -2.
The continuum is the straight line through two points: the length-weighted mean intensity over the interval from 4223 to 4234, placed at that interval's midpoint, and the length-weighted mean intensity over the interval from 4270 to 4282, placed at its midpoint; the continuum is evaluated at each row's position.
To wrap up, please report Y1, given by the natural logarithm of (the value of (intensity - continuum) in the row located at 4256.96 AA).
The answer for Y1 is -1.41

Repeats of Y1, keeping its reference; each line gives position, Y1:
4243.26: -1.06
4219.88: -1.04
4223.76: -2.55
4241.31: -1.13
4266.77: -1.45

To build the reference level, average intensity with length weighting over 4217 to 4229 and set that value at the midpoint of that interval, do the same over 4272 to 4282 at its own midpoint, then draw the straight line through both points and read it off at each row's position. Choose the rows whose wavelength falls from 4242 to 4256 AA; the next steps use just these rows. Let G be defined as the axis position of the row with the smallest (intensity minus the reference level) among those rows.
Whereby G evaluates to 4255.00 AA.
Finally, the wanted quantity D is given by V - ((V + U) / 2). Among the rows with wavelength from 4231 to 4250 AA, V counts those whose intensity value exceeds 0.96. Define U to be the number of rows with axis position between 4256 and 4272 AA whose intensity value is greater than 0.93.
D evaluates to -0.50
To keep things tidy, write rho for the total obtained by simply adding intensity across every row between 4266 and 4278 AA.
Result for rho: 4.7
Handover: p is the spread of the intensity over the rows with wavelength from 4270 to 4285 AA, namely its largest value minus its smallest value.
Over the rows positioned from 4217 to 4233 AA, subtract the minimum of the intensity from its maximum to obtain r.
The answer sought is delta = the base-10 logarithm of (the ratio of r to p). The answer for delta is 0.14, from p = 0.50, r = 0.69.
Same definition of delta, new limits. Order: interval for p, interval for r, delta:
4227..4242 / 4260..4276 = -0.15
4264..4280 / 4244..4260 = -0.09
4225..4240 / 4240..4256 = -0.23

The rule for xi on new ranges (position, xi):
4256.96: 0.9852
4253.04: 0.8334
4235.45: 0.7762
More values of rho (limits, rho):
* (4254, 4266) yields 5.2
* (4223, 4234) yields 4.0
